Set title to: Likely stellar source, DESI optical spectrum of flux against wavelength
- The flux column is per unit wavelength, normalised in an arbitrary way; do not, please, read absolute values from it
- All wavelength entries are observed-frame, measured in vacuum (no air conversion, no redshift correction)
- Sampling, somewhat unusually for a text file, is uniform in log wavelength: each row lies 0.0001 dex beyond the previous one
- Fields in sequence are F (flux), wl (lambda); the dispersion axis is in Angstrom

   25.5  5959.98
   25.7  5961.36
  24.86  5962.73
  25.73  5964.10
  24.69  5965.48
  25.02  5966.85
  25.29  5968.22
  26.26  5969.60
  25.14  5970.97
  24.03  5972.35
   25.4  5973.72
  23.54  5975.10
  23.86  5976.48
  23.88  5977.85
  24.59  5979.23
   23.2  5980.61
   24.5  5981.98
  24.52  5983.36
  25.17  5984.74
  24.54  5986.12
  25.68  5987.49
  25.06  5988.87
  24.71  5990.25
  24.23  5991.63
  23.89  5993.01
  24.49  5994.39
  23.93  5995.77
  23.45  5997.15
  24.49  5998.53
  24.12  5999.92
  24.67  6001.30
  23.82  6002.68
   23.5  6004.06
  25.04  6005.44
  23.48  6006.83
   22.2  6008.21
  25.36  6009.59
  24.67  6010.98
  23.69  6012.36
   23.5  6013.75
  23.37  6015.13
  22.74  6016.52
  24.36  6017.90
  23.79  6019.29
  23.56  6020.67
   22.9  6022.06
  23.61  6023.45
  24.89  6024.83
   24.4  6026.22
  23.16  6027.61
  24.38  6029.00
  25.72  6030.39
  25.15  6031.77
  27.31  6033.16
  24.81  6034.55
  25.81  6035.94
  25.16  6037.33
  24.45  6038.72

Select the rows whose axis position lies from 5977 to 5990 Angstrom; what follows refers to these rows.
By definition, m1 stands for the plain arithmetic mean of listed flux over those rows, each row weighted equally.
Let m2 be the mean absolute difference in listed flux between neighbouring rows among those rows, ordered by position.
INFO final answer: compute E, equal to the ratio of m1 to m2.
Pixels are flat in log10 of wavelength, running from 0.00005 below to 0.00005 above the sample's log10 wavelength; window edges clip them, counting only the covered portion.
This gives 30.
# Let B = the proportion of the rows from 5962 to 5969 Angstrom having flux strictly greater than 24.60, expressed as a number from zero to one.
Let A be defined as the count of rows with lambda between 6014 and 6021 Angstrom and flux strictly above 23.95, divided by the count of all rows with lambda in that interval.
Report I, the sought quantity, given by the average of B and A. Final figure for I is 0.6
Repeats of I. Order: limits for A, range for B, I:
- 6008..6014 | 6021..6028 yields 0.3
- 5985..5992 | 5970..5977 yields 0.7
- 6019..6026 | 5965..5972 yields 0.6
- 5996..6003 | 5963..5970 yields 0.8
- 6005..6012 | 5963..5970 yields 0.8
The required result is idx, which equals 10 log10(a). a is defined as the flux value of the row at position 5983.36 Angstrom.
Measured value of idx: 13.9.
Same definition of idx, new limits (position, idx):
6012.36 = 13.7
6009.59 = 14.0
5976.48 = 13.8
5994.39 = 13.9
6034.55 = 13.9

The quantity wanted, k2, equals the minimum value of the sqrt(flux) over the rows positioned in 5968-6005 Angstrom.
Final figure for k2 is 4.82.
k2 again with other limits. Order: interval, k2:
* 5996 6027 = 4.71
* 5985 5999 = 4.84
